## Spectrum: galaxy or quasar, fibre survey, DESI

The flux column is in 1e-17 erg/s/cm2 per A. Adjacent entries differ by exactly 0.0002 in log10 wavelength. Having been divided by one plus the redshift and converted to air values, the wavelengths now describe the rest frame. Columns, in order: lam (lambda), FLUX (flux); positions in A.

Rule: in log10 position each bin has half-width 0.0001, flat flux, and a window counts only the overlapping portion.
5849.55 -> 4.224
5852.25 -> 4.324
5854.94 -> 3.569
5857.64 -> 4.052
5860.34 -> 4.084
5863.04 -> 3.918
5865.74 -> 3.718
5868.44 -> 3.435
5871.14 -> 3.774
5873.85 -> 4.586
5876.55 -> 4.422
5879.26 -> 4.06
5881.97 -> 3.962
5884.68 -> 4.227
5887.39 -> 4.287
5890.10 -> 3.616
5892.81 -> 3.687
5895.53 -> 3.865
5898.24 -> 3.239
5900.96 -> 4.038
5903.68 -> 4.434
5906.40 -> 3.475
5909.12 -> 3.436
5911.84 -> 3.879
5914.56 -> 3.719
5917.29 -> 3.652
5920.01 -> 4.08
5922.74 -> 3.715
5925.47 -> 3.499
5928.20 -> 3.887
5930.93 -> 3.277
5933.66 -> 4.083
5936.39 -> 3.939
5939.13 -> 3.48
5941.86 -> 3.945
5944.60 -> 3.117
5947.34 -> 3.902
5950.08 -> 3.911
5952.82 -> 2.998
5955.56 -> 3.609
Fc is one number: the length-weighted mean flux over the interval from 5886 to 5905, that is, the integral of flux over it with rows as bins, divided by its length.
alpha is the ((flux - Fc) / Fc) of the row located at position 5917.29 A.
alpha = -0.06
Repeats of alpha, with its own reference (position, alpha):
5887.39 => 0.10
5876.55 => 0.14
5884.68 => 0.09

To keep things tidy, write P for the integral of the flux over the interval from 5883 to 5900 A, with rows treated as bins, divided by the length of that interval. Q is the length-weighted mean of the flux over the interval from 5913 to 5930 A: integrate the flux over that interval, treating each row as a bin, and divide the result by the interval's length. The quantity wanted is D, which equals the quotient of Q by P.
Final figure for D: 0.98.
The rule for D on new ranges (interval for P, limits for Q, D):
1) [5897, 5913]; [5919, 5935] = 1.00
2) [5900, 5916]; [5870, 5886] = 1.09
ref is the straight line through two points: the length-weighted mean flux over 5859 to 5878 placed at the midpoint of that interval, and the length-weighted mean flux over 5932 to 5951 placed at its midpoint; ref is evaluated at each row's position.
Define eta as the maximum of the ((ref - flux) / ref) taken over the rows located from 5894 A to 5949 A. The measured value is 0.17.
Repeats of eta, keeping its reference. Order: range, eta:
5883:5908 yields 0.17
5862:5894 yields 0.14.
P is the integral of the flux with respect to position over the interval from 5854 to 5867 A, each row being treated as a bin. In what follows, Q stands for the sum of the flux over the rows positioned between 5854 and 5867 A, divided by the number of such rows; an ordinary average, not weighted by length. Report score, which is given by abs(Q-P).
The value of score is 46.5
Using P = 50.4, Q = 3.87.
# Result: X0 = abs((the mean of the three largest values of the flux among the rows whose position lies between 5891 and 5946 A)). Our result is 4.20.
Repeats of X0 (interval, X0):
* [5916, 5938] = 4.03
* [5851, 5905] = 4.48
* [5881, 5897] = 4.16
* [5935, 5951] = 3.93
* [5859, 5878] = 4.36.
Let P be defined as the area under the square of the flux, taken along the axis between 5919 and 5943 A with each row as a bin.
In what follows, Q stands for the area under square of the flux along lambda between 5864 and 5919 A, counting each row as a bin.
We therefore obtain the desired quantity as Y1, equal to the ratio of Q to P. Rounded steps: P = 341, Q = 834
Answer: 2.4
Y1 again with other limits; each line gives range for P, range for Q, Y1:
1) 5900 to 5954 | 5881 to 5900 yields 0.4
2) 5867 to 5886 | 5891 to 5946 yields 2.4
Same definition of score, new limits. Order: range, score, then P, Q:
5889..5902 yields 44.2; 47.9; 3.69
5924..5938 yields 48.5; 52.2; 3.74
